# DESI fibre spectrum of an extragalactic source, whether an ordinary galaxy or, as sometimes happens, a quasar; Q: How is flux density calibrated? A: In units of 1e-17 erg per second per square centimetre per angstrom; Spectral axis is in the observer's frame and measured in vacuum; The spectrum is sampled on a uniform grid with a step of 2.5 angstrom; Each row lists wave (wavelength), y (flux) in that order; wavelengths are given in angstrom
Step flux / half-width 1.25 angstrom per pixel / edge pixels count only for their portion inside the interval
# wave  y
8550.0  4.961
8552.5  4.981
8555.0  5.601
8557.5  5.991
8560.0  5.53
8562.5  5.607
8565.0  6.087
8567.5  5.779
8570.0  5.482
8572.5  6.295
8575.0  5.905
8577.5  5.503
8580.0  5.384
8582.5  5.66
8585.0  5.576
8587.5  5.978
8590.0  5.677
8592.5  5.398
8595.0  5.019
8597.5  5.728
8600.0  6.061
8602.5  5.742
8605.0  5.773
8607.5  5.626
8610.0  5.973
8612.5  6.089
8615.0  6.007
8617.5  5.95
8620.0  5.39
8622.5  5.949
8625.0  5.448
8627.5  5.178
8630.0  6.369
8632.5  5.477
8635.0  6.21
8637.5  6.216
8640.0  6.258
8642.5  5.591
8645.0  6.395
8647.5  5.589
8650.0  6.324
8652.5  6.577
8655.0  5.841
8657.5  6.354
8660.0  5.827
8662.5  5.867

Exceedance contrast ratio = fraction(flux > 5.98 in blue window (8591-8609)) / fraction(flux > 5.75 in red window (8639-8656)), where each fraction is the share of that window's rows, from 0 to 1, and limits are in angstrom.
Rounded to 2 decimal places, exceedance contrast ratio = 0.20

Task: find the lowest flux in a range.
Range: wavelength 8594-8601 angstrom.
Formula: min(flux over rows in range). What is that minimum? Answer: 5.019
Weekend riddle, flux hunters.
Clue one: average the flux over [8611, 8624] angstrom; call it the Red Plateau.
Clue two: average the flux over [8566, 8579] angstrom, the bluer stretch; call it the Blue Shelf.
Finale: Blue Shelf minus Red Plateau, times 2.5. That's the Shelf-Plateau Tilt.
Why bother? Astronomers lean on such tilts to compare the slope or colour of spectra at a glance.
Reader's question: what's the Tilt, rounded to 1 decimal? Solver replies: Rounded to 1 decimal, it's -0.2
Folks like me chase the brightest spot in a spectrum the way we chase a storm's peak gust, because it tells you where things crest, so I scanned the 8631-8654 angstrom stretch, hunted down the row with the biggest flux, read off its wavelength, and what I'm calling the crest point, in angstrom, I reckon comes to 8652.5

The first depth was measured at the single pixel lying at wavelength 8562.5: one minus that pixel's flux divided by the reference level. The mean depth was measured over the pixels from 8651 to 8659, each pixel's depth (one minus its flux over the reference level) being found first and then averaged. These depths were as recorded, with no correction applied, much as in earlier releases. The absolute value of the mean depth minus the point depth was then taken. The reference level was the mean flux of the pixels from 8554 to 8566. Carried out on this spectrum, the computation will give 0.11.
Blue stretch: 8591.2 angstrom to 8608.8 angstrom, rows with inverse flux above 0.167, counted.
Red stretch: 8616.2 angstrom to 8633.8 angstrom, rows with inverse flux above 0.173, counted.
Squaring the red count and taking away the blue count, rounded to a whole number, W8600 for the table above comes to 10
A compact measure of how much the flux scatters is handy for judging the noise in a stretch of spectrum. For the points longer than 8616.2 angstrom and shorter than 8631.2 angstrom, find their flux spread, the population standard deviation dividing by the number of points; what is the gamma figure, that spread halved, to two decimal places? 0.20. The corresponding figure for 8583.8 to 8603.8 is 0.15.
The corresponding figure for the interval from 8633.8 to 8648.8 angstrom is 0.16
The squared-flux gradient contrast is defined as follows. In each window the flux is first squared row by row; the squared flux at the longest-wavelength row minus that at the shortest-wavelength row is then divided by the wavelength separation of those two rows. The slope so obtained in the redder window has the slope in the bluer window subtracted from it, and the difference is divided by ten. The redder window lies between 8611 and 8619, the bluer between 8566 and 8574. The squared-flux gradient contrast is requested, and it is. -0.16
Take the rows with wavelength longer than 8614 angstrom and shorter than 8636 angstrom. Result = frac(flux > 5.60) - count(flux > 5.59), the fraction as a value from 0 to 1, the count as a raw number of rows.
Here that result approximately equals -4.4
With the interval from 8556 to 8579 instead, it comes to -5.3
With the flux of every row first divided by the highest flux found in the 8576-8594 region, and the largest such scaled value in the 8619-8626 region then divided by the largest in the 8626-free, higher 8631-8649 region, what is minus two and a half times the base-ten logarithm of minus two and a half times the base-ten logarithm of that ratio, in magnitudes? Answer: 2.8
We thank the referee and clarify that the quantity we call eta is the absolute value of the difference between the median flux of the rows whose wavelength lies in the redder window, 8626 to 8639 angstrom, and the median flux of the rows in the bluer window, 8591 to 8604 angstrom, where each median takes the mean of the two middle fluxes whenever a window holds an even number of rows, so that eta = 0.5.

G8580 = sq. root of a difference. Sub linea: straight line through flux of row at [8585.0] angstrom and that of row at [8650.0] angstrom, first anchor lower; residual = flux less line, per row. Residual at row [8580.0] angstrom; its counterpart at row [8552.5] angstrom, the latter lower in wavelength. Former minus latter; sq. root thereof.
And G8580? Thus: 0.29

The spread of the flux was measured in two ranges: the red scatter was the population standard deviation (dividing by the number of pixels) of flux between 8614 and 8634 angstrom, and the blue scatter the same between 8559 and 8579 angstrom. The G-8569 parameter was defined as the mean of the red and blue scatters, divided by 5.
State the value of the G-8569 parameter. 0.066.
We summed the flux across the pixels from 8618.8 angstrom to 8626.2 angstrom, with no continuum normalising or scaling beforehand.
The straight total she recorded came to 17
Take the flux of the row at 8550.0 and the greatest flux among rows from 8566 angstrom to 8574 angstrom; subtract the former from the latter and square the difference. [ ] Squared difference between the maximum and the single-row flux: 1.78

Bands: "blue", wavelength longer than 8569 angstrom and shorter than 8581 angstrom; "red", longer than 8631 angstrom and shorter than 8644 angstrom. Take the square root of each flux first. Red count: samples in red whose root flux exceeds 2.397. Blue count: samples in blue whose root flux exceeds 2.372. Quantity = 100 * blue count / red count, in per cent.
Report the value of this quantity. 67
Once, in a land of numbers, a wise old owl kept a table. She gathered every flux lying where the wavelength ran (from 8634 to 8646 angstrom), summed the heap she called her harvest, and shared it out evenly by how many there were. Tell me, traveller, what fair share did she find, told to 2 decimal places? 6.13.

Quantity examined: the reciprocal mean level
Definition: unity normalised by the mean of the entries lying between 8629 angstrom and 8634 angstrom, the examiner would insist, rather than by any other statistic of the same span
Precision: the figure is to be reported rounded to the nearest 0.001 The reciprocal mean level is 0.169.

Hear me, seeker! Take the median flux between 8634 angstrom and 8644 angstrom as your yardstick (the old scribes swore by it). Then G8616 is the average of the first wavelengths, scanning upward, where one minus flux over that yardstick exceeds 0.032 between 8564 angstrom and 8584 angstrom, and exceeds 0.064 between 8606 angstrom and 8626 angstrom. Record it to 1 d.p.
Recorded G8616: 8587.5 angstrom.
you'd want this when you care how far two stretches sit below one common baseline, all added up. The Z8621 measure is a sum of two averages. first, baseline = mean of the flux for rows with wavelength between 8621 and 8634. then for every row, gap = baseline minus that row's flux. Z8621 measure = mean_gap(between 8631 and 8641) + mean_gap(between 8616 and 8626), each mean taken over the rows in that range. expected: -0.36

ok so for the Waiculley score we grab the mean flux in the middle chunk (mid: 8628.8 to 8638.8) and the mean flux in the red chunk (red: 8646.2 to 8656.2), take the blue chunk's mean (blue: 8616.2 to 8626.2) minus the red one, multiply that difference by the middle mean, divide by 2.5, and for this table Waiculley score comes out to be -0.97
